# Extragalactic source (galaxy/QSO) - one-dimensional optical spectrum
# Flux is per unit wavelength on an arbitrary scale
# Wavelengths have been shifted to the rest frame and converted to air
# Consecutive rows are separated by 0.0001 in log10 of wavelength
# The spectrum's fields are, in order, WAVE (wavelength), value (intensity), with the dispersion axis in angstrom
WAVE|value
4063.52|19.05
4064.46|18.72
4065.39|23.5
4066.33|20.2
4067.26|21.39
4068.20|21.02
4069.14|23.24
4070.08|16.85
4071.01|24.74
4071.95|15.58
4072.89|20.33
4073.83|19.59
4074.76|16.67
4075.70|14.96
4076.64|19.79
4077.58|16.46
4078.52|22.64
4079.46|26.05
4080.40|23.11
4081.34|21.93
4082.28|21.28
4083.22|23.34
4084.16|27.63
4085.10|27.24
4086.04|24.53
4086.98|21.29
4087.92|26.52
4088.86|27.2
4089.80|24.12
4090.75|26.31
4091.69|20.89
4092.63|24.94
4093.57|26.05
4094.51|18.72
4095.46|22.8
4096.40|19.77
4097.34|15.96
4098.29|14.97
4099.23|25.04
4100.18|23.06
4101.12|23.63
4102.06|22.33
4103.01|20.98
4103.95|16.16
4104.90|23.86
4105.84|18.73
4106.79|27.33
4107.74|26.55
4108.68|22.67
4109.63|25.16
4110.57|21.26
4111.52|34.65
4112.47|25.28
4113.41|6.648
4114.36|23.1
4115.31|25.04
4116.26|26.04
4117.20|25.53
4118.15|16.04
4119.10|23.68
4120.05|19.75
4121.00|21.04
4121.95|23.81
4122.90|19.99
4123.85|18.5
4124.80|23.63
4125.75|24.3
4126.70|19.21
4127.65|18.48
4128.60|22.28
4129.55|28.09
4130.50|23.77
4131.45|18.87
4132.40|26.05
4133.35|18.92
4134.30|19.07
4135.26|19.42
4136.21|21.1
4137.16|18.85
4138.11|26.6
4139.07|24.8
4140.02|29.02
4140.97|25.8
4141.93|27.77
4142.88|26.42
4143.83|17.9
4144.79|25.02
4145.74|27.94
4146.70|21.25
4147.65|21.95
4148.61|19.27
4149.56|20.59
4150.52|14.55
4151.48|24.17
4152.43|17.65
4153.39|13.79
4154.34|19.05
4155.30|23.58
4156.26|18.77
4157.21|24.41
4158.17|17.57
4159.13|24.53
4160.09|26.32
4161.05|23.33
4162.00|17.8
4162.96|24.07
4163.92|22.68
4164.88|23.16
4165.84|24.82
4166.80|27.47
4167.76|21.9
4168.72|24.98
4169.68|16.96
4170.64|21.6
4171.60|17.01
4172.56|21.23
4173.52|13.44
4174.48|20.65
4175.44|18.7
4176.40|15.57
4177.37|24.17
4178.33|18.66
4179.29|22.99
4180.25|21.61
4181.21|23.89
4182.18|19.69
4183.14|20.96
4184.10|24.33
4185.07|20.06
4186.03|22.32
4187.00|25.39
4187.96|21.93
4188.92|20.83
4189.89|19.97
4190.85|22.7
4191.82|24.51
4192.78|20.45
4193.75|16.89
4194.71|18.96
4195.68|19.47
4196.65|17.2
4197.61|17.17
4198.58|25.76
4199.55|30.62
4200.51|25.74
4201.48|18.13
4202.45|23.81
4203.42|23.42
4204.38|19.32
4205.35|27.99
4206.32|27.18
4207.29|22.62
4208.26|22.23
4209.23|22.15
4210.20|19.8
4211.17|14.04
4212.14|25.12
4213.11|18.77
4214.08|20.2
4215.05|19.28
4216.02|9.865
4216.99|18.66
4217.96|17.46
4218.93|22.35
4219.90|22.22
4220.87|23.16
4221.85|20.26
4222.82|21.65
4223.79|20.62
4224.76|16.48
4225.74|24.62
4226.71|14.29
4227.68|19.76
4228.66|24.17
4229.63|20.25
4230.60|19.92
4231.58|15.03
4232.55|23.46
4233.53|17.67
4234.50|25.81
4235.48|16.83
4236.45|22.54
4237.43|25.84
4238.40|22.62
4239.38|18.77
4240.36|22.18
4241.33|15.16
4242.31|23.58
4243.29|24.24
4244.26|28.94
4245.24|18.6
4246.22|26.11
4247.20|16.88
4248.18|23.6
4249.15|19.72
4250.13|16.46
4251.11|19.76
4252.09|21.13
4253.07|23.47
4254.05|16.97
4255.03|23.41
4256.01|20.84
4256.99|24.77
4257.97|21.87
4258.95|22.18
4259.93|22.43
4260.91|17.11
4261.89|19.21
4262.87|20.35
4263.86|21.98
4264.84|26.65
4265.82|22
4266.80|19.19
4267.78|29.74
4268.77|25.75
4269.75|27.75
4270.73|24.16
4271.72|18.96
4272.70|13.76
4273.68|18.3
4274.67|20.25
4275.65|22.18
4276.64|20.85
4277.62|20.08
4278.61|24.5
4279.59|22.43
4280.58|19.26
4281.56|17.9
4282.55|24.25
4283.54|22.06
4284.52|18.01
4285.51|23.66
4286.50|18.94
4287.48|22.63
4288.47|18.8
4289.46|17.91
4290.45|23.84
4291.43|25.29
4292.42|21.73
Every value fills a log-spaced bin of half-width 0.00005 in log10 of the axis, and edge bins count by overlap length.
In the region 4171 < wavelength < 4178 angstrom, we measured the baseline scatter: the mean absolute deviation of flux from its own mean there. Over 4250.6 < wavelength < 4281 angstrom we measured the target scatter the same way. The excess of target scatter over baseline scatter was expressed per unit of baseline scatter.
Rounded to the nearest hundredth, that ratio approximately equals -0.13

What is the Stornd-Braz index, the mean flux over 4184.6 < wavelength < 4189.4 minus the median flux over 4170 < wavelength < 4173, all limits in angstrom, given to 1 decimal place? 0.9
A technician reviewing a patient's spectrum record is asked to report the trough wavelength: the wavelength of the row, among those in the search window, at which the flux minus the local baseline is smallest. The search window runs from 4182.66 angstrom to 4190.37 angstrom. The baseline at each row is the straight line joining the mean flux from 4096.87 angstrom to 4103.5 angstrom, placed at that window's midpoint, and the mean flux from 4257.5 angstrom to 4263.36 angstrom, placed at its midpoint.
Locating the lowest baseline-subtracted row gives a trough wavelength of 4189.89 angstrom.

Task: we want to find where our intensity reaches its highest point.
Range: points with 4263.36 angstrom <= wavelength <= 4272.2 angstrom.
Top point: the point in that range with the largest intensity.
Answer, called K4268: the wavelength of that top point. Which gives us 4267.78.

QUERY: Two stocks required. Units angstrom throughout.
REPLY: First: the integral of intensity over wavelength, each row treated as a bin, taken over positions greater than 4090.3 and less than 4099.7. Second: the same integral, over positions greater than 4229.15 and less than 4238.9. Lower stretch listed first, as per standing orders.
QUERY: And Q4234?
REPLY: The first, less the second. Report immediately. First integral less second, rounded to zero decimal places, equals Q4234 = -2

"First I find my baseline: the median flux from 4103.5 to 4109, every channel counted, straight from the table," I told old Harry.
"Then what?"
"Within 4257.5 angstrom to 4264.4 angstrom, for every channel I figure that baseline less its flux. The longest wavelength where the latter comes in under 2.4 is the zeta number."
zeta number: 4263.86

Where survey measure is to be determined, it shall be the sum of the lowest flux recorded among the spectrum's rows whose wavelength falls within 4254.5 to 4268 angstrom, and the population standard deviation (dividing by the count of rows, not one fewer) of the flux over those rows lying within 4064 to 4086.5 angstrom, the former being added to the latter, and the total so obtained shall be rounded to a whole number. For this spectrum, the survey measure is 21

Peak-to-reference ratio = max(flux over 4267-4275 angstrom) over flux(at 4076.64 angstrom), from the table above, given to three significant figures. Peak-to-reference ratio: 1.50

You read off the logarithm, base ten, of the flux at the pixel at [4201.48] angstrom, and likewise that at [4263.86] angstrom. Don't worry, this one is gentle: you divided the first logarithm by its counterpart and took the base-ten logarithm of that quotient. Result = -0.028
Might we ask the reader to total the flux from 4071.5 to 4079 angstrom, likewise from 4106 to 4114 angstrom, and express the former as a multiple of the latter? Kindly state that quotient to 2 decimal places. 0.77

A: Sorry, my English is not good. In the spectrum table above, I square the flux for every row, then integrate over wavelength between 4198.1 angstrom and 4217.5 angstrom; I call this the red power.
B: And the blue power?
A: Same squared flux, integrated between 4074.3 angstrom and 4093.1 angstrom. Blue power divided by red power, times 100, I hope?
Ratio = 105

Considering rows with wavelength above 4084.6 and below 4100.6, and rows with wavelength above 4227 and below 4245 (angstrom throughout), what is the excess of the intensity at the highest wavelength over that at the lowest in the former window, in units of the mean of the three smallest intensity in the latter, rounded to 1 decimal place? -0.3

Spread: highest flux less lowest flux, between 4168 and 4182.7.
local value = 12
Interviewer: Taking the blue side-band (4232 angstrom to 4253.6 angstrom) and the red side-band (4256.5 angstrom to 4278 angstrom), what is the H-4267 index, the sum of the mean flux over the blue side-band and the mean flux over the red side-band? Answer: 43.3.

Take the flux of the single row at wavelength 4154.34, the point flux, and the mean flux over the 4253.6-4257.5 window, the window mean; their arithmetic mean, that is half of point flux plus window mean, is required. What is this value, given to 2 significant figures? 20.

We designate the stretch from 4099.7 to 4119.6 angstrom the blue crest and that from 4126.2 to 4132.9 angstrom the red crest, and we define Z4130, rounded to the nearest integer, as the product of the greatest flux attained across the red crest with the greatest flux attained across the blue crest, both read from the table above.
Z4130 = 973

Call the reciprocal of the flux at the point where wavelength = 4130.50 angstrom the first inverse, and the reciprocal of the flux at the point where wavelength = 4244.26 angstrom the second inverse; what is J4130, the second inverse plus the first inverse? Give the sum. 0.077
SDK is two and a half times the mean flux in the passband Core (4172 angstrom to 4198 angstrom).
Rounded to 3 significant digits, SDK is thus 51.3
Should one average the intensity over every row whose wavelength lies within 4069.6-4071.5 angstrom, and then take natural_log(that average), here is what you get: 3.03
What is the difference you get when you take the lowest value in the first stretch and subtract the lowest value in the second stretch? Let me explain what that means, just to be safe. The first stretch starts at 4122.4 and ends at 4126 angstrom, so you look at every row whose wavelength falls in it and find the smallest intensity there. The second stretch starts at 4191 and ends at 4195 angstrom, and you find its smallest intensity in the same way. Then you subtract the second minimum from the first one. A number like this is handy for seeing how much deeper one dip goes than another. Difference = 2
